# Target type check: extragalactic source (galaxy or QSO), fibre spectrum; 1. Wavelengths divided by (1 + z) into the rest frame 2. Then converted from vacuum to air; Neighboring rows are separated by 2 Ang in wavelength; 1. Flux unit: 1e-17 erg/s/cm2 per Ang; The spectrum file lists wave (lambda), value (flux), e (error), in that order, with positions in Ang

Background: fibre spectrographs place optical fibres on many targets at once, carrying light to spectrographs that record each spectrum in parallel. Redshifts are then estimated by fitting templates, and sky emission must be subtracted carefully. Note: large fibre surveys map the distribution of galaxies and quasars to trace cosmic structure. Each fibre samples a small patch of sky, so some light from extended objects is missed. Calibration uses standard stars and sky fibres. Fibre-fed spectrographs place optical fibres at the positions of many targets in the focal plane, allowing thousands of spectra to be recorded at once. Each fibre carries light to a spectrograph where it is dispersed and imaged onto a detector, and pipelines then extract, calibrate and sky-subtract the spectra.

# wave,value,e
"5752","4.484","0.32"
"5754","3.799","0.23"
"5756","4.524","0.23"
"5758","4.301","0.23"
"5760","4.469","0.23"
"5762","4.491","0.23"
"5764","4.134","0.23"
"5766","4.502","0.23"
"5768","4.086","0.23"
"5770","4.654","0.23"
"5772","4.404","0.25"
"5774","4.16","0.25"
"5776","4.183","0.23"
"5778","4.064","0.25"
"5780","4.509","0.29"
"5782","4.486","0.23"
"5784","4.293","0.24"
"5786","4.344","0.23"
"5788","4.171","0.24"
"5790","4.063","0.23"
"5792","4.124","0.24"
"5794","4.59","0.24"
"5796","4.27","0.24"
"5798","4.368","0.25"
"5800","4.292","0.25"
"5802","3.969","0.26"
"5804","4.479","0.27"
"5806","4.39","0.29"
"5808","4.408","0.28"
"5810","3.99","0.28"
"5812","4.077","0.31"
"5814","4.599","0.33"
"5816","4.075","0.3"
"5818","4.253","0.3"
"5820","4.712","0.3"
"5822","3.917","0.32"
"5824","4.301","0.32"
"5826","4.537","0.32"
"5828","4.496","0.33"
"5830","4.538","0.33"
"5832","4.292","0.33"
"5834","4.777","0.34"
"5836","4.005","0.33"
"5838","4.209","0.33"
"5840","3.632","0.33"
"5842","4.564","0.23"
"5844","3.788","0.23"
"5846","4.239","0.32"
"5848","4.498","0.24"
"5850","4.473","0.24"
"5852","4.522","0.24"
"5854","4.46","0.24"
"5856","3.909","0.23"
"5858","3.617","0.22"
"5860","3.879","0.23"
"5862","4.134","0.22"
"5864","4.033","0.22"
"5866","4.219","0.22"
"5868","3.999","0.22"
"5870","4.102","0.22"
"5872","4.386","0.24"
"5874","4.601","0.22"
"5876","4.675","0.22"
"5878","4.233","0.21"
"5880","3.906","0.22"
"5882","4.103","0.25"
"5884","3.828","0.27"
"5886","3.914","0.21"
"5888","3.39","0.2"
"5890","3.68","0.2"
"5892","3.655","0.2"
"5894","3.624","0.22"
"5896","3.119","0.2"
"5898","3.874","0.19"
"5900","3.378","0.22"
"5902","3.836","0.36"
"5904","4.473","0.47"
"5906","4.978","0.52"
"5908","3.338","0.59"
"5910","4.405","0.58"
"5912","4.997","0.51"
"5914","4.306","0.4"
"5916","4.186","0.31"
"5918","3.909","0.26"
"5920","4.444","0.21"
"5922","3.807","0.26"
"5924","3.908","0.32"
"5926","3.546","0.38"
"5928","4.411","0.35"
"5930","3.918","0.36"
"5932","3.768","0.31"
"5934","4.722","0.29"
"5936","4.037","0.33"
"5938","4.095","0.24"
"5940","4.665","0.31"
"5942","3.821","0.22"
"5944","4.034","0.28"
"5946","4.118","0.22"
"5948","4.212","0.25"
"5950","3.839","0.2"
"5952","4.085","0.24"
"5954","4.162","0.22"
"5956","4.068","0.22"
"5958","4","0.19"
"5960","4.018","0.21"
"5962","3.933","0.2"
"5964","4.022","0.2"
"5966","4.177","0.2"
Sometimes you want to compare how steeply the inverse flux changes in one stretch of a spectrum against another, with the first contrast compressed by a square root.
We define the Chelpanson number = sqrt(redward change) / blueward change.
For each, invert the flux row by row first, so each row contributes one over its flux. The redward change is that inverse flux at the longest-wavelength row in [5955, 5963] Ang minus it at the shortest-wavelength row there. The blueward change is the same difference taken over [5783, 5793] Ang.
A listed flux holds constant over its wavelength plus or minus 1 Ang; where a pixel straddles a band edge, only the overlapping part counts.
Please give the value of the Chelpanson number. 10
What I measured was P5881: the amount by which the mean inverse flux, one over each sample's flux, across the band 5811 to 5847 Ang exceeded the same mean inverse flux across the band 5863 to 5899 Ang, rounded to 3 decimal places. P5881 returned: -0.020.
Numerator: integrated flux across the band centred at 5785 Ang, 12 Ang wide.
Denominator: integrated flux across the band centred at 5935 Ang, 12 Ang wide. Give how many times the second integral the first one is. 1.03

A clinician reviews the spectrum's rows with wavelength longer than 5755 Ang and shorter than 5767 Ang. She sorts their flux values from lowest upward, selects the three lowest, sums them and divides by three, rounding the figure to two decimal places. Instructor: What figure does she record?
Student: 4.30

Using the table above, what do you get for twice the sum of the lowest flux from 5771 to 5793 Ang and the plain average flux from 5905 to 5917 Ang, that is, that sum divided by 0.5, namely 16.9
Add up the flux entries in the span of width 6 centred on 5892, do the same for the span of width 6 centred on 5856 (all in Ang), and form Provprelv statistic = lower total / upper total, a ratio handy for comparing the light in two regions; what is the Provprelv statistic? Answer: 1.09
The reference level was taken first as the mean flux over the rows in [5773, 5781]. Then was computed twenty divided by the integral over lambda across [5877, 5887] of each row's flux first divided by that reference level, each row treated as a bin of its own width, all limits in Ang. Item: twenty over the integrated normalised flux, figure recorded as 2.1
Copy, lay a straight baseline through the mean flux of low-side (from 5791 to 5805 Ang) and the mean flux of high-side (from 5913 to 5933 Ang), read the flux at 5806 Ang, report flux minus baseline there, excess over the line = 0.1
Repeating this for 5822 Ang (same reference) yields -0.3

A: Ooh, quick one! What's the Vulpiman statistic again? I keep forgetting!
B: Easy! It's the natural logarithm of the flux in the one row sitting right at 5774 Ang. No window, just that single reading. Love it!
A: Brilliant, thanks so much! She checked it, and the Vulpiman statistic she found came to 1.43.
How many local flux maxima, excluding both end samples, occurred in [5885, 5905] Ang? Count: 2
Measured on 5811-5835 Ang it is 4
